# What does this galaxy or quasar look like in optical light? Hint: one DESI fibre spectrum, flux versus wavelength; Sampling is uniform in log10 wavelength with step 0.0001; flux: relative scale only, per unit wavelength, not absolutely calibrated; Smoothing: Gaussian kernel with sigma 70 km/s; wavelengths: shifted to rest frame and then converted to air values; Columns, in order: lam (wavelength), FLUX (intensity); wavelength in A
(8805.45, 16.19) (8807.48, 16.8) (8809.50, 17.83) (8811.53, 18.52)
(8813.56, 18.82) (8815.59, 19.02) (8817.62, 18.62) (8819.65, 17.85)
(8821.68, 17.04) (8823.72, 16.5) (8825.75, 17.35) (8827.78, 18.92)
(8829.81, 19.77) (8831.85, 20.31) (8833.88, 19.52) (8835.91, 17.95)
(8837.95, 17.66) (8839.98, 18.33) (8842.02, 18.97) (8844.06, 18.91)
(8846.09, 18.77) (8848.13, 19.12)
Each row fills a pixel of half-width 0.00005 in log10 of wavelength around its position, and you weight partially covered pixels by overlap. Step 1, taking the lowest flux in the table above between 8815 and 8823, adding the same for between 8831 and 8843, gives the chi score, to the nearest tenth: 34.7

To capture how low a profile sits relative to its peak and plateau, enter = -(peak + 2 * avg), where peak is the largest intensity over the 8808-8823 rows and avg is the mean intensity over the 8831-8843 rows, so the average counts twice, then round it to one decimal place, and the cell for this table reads -56.6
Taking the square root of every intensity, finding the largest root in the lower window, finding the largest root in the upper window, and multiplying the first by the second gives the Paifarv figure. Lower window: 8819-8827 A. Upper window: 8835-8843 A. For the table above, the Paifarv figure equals 18.4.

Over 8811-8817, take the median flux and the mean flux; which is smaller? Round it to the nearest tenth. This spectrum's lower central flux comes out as 18.8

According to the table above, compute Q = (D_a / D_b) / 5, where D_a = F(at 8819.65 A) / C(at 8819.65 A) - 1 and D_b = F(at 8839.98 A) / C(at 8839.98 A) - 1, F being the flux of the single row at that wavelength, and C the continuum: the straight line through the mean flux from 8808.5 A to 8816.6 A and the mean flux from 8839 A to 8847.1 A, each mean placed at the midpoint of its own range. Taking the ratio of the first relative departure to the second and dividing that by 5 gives 0.4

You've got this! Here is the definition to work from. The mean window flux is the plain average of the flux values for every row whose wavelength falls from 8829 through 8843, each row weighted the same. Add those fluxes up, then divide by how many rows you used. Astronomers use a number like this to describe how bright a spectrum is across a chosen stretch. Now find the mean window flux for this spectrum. 18.9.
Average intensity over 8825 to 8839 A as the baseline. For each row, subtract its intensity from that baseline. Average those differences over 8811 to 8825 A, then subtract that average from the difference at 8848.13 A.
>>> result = -1.1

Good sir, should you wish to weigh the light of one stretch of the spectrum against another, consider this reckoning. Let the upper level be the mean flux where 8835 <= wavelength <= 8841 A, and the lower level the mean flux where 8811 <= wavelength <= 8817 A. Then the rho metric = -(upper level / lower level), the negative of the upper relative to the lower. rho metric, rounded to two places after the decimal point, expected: -0.96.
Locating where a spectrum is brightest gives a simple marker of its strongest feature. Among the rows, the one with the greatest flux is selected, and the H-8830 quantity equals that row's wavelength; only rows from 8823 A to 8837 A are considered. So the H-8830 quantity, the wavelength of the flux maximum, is 8831.85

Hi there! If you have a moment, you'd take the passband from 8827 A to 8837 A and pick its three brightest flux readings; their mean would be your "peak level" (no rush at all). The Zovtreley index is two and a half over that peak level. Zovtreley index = 0.126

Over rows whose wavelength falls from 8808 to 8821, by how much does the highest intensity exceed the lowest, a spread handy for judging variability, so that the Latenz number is 1.2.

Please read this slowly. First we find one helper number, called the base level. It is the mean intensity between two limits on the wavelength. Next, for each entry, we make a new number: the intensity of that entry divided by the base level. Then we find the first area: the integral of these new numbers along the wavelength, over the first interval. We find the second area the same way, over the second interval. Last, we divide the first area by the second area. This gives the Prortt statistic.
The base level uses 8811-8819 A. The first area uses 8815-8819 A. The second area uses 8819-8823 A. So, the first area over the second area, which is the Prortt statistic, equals 1.08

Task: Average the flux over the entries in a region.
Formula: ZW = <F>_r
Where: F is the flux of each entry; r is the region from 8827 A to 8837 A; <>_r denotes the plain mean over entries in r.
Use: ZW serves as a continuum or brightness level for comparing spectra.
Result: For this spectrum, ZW 19.3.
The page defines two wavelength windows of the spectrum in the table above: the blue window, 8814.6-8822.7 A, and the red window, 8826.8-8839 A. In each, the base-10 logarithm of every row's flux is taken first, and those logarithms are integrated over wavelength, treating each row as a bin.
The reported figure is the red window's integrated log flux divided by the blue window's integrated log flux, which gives 1.53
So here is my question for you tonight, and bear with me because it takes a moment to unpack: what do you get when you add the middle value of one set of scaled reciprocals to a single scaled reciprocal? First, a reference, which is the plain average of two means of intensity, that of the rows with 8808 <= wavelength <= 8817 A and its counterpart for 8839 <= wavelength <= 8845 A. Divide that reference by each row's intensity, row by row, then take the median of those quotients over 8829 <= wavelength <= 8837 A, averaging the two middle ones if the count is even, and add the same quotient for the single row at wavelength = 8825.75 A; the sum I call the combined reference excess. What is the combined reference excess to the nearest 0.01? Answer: 2.02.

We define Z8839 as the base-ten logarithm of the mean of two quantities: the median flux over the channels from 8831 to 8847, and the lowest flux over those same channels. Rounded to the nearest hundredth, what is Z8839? 1.26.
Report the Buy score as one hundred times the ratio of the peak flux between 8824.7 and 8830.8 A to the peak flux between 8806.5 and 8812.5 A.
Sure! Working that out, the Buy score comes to 107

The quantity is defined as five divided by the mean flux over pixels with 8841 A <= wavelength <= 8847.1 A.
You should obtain 0.265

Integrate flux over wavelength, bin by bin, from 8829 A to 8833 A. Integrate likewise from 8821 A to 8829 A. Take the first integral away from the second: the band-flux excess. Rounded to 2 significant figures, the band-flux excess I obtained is 60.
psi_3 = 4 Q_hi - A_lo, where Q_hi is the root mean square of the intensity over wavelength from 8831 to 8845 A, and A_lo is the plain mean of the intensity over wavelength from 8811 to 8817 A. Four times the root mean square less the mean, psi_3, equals 56.5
